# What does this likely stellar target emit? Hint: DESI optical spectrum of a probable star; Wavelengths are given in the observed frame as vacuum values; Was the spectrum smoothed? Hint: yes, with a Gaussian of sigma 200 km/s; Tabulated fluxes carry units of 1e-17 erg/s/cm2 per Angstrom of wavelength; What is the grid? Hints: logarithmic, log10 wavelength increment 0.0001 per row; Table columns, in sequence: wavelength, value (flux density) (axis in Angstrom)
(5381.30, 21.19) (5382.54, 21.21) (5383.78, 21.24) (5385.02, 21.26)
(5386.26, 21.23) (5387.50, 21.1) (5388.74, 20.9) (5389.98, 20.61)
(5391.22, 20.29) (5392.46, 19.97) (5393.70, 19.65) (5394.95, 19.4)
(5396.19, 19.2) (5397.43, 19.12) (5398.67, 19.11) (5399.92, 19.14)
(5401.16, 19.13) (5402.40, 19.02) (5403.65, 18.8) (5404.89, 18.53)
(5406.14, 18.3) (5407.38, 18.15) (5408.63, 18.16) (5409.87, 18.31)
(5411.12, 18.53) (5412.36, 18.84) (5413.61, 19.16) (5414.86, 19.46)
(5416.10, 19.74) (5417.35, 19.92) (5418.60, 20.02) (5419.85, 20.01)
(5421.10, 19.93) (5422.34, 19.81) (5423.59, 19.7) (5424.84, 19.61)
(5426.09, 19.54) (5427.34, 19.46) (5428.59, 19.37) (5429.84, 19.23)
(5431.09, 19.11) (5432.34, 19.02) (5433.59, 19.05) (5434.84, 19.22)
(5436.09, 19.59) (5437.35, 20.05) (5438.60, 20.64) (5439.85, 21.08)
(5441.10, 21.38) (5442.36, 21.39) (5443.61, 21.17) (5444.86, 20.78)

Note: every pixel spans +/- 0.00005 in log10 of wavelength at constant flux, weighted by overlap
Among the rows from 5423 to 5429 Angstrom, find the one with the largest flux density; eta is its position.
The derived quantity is 5423.59 Angstrom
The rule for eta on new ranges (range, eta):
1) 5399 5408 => 5399.92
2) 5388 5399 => 5388.74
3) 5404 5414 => 5413.61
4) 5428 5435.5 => 5428.59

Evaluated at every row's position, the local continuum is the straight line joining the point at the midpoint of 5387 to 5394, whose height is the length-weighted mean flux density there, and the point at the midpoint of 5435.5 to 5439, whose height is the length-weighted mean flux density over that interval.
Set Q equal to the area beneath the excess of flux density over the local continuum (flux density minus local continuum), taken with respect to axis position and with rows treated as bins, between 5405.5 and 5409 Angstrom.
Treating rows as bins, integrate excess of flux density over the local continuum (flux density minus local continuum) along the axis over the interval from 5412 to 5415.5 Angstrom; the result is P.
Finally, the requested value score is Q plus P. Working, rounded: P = -4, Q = -7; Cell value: -11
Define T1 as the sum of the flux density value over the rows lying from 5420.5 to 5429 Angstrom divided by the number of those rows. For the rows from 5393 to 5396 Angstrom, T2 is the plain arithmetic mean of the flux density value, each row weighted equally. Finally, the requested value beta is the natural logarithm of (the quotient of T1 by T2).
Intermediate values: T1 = 19.6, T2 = 19.5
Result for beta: 0.01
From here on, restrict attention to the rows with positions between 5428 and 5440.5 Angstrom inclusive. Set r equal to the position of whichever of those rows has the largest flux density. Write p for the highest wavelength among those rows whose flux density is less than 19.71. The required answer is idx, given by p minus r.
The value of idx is -3.8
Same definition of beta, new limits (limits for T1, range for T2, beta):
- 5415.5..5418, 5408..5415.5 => 0.06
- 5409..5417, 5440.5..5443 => -0.12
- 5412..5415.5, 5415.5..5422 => -0.04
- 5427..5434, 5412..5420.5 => -0.02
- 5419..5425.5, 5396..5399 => 0.03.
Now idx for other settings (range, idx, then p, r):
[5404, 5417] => -1.2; 5414.86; 5416.10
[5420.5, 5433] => 11.2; 5432.34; 5421.10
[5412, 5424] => 5.0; 5423.59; 5418.60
